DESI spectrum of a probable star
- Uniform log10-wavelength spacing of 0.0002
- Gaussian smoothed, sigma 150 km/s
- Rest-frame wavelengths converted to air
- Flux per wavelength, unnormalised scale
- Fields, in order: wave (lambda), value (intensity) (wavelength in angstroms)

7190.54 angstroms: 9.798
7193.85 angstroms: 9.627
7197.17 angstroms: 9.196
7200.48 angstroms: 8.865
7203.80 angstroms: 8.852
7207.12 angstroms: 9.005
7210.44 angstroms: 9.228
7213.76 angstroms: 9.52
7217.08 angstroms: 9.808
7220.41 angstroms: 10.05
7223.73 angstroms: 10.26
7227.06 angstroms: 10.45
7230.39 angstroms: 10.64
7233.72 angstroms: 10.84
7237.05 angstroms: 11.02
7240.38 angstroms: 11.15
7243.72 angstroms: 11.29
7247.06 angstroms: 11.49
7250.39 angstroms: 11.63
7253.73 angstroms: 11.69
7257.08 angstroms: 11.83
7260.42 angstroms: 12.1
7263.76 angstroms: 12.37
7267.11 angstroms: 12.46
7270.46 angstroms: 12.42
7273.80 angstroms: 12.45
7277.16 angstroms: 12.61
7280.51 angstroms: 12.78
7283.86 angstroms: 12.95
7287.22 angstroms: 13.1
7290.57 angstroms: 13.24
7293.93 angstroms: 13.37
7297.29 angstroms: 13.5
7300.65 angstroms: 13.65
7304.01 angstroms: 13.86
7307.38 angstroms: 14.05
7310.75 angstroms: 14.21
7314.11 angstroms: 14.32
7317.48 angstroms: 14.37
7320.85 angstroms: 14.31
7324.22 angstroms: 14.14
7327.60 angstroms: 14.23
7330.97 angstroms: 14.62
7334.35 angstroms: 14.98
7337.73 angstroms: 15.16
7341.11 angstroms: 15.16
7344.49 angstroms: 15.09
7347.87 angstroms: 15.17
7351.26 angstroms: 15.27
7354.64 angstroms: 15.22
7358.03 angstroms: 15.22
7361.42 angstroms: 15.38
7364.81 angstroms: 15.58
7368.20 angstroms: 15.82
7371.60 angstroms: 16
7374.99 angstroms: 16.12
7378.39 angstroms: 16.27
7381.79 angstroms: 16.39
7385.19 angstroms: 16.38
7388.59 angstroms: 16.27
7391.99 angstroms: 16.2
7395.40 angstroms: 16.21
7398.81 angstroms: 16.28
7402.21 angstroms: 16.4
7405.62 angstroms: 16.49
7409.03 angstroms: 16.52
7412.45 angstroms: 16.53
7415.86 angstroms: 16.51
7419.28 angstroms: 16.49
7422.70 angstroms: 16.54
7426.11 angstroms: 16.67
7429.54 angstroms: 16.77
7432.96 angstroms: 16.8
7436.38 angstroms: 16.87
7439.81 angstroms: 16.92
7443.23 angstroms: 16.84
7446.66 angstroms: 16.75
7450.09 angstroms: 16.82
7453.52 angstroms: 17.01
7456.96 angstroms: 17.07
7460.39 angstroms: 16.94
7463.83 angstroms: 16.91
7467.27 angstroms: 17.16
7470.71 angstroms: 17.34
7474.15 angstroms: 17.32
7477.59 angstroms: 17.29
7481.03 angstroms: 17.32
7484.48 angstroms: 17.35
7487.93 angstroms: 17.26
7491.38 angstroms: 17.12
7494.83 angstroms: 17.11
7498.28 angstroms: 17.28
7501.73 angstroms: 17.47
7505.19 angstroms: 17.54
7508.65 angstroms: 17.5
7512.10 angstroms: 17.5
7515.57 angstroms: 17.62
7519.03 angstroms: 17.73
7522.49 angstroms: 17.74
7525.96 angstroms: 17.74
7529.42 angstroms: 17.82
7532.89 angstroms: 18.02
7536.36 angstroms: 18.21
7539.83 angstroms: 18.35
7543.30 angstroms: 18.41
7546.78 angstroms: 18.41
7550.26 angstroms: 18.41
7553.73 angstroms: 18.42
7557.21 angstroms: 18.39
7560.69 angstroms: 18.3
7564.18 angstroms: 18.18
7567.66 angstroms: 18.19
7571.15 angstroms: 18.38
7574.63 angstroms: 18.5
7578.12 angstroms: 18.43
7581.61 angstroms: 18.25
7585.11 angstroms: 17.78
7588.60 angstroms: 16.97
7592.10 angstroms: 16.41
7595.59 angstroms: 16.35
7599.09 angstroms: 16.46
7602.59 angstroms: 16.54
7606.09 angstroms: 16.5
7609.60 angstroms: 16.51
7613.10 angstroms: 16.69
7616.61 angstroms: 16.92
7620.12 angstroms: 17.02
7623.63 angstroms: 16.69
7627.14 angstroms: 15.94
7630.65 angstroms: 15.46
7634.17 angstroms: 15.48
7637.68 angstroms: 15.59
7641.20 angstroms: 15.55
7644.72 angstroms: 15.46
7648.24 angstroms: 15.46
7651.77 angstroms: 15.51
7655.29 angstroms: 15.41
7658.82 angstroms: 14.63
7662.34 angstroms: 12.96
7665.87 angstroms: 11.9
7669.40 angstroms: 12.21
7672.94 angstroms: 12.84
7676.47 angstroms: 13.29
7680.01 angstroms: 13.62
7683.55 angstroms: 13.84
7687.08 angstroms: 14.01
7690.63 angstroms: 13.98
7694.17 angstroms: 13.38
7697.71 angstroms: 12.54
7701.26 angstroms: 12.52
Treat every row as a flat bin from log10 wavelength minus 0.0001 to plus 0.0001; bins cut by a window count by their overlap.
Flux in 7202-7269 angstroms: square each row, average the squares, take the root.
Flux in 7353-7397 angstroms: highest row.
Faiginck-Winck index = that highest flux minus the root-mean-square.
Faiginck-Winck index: 5.6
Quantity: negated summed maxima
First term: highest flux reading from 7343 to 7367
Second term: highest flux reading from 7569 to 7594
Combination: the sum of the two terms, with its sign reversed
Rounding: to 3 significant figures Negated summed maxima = -34.1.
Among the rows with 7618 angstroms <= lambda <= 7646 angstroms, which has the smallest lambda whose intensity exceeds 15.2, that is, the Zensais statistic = 7620.12 angstroms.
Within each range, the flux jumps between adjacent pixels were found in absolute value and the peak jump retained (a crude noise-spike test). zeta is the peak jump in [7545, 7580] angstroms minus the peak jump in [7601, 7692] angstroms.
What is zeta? -1.5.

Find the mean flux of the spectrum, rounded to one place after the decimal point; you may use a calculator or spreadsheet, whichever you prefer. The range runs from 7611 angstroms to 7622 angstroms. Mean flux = 16.9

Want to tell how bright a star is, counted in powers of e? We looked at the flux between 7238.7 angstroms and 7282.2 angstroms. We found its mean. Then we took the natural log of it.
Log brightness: 2.49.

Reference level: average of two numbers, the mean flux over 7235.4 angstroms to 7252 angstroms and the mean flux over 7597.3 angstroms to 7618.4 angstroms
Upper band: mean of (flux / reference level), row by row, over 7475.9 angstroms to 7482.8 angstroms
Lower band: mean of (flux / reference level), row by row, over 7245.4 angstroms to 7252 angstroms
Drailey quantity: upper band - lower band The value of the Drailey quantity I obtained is 0.41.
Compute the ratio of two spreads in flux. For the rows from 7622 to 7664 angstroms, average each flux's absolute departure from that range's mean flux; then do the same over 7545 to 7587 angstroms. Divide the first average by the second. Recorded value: 3.8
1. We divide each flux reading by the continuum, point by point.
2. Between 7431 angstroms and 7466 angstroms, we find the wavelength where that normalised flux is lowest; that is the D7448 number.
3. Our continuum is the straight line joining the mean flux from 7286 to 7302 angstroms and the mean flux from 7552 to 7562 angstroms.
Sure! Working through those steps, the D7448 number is 7463.83 angstroms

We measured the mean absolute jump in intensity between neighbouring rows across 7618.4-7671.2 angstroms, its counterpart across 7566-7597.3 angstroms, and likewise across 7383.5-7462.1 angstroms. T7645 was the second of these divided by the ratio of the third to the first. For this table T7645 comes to 1.7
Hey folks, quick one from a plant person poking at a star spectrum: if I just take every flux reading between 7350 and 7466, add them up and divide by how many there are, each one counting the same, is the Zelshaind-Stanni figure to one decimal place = 16.4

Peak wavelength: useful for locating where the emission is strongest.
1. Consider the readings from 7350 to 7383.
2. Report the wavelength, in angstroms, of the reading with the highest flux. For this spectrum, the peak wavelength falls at 7381.79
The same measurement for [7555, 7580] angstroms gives 7574.63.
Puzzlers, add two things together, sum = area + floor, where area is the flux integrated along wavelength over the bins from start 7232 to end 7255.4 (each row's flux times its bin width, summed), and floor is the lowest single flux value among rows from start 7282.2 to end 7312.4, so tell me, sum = 277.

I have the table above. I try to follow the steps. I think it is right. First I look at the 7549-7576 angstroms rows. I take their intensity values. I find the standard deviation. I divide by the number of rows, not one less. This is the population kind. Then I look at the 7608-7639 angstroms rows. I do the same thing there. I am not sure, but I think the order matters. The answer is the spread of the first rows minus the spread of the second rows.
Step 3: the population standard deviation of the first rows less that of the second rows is -0.5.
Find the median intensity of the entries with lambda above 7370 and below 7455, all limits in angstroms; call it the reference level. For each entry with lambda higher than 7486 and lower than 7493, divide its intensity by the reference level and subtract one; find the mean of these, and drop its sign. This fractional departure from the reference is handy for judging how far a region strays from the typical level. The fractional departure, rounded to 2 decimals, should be 0.04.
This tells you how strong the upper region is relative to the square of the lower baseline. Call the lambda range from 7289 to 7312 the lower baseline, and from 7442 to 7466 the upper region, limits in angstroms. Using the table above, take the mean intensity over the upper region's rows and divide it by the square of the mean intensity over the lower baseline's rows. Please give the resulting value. 0.090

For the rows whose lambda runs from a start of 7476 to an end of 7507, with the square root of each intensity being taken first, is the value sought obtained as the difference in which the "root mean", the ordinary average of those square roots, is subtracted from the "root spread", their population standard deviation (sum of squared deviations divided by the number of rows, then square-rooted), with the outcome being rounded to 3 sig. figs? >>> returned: -4.14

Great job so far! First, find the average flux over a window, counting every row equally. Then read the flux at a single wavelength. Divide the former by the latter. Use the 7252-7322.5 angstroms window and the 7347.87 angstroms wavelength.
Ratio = 0.87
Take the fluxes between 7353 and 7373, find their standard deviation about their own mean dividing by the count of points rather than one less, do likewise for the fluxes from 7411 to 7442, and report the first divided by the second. 1.9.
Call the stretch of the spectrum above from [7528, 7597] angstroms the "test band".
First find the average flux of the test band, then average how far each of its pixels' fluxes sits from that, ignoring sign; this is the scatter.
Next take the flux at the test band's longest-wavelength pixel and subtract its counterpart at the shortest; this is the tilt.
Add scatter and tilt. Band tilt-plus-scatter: -1.0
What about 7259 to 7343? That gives 3.9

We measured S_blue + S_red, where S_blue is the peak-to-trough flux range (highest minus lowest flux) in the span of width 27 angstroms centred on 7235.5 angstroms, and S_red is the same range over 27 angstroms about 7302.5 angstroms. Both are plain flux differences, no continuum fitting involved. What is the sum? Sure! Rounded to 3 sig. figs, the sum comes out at 2.31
